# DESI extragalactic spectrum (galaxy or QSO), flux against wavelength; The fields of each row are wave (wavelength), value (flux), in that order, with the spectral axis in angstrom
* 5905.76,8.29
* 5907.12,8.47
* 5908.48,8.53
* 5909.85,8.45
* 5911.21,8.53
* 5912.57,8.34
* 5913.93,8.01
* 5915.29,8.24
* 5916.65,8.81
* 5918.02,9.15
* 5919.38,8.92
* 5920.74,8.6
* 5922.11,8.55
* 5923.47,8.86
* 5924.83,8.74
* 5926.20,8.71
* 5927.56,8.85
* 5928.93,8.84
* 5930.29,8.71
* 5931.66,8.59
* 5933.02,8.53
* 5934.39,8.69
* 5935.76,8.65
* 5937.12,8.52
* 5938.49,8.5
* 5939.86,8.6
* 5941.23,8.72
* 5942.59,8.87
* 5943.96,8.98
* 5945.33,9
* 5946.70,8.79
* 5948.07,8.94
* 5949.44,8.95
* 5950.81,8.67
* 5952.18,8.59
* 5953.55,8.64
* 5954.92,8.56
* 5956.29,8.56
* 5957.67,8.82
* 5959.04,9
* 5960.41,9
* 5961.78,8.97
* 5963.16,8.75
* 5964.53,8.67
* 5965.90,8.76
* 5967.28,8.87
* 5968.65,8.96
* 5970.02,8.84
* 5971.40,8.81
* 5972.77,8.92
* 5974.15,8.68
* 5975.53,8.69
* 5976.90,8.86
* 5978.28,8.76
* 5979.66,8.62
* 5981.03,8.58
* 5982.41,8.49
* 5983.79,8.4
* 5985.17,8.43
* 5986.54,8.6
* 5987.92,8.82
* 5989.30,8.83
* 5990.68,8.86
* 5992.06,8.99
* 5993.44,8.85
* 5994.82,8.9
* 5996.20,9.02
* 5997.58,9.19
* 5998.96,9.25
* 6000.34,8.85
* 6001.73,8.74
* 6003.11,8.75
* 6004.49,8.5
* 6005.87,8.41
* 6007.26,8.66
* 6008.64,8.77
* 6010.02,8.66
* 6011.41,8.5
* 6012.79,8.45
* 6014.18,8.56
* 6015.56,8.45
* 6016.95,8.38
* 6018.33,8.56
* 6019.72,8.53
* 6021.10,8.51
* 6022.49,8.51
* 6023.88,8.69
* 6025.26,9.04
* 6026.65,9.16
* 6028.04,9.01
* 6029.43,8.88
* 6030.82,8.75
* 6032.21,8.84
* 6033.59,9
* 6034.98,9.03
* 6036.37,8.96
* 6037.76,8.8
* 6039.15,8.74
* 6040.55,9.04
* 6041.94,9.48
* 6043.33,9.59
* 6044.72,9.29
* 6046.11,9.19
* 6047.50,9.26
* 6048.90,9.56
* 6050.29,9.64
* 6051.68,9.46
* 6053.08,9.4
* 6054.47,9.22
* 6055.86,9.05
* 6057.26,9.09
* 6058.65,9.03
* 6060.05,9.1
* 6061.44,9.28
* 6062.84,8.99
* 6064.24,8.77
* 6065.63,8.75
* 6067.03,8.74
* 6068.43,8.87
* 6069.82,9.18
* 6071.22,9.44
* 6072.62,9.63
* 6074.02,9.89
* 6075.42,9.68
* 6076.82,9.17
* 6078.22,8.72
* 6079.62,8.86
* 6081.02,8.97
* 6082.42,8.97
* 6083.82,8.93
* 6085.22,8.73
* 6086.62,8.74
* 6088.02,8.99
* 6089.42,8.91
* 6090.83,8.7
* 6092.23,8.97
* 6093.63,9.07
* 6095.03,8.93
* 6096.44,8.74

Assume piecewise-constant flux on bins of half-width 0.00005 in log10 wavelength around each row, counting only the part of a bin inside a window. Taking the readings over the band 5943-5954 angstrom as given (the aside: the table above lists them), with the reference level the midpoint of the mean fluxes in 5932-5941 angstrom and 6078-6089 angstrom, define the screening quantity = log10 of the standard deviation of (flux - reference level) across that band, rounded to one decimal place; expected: -0.8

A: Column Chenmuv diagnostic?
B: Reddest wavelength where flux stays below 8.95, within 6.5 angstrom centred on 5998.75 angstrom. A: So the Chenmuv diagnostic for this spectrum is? 6001.73 angstrom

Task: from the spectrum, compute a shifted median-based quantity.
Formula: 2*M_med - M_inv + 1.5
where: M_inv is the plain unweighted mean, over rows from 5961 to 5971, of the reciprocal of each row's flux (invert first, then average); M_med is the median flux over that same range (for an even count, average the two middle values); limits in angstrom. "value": 19.1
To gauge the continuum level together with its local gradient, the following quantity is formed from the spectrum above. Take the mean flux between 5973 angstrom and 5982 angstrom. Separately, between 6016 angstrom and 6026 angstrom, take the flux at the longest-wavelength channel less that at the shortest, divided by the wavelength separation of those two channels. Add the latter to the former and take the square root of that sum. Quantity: 2.963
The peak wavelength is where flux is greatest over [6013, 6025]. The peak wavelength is 6023.88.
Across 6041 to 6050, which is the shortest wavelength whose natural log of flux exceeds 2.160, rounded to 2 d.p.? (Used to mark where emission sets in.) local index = 6041.94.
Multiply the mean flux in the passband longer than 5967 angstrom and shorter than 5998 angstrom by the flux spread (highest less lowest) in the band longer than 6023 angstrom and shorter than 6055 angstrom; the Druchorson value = 8.3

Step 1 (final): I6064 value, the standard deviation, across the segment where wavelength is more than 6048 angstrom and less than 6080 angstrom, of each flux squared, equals 6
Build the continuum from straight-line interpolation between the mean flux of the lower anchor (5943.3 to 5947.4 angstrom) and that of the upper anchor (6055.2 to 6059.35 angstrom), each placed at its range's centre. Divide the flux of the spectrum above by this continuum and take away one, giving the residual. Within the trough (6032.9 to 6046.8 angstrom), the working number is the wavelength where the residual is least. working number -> 6039.15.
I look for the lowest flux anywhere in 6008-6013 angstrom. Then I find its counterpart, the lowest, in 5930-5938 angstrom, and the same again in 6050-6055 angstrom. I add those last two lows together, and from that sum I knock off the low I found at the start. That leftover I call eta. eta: 9.3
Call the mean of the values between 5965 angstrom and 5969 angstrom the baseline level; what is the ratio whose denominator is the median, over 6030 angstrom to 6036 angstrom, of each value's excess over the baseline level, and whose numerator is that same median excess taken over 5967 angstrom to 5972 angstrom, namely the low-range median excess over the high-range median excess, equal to 0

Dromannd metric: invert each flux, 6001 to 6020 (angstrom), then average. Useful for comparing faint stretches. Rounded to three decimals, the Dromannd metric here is 0.117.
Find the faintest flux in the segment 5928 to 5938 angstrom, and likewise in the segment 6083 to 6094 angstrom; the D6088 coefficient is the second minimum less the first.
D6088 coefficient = 0.2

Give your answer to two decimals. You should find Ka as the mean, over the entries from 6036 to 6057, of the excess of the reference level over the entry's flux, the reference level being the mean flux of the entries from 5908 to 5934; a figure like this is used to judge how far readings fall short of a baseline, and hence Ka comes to -0.62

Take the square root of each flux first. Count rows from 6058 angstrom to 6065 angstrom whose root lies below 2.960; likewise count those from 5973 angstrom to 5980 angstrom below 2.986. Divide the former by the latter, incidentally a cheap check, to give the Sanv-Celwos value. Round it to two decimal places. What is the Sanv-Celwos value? 0.00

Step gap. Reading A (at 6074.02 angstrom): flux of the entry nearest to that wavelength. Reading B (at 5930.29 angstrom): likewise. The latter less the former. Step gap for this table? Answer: -1.2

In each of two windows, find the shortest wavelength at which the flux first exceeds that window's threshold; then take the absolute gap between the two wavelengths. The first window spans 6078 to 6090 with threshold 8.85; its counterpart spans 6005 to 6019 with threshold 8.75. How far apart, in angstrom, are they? 71.0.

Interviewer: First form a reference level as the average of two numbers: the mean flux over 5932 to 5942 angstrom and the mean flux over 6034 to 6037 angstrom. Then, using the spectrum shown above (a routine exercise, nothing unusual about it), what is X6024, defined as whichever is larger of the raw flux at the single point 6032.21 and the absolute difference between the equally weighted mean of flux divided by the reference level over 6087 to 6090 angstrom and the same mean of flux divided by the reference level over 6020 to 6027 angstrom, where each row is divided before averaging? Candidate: 8.84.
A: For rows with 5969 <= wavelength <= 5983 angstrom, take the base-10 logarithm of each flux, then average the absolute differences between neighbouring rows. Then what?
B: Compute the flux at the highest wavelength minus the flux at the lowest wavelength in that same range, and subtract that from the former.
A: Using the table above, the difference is 0.4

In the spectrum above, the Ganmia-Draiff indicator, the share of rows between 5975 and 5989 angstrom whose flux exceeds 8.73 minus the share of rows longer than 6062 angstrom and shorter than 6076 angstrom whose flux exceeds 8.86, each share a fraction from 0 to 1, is -0.40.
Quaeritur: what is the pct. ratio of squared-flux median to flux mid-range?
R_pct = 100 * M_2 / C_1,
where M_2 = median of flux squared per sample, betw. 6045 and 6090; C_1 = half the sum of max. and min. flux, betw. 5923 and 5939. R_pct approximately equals 948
